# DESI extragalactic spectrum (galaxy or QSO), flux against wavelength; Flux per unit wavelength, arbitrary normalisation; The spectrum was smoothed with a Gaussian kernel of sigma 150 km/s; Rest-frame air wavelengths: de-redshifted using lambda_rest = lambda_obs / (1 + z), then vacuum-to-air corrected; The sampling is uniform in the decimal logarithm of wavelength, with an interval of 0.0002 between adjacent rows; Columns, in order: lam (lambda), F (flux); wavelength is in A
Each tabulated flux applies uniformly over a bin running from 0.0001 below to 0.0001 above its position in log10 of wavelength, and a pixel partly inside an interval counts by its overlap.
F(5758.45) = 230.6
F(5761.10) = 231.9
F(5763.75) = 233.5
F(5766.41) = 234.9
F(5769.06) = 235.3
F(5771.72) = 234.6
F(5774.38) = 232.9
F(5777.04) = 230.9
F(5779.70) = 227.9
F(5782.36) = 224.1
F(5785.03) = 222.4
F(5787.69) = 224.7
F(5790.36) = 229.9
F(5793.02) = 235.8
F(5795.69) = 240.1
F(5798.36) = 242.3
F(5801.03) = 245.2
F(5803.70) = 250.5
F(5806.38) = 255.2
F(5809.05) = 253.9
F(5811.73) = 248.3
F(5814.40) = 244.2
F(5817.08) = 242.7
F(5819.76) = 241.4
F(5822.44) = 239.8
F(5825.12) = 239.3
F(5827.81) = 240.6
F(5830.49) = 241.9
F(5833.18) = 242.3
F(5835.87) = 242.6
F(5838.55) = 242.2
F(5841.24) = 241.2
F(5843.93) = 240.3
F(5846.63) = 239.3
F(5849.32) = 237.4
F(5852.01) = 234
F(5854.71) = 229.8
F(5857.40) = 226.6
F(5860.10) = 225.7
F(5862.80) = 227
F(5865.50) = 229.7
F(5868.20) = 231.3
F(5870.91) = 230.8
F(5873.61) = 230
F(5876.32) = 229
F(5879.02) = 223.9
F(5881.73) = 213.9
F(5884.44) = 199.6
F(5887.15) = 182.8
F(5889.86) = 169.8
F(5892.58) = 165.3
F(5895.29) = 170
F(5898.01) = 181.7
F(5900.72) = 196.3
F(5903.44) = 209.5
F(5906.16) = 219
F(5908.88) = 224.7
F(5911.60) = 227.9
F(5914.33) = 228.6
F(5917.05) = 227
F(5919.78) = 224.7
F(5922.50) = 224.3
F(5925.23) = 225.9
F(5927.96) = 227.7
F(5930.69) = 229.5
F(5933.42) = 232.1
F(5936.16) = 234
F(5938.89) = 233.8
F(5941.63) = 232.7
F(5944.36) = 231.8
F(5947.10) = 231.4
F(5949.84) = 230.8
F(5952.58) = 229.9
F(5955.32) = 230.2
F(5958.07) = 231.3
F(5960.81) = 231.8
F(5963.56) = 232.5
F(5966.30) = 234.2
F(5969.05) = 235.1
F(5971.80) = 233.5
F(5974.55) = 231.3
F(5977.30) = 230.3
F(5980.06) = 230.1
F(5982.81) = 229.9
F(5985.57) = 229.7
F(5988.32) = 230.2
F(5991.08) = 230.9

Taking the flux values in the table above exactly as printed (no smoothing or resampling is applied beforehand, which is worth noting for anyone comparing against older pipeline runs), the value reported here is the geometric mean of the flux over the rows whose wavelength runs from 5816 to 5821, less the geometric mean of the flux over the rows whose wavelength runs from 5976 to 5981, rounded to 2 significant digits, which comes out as 12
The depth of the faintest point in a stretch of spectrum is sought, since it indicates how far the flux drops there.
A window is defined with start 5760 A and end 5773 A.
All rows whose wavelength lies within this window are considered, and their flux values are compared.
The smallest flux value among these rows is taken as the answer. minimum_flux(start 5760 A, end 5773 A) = 231.9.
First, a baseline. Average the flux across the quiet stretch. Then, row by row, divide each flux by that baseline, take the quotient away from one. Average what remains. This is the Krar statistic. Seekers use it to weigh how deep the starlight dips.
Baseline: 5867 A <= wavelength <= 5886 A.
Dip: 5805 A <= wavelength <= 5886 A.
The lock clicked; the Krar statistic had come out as -0.06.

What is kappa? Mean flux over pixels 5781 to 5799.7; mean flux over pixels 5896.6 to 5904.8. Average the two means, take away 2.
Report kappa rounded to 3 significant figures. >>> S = 212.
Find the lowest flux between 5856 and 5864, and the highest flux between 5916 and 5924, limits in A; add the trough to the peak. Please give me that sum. 453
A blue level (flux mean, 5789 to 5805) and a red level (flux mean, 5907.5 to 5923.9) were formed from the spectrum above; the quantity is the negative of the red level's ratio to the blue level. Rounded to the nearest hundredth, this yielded -0.94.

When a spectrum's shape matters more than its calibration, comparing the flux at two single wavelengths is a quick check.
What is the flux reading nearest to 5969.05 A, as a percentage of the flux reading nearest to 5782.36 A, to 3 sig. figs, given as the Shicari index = 105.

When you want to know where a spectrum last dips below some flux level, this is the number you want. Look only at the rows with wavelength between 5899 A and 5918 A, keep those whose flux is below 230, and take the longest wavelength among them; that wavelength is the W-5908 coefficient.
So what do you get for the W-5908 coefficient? 5917.05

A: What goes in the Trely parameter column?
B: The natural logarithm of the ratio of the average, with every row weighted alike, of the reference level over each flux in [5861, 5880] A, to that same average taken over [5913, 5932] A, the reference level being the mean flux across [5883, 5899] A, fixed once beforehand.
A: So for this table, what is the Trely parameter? -0.009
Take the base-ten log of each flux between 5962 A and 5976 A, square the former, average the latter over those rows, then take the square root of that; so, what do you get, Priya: 2.37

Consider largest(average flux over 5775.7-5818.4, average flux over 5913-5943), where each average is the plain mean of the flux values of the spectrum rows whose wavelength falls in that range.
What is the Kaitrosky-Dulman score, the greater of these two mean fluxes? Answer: 239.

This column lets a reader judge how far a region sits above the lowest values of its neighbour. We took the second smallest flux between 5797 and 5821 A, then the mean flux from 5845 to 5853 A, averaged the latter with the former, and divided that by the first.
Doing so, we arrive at 0.989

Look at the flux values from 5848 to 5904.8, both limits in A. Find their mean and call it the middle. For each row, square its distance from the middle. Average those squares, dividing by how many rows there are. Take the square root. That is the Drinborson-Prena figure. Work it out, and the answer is 24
